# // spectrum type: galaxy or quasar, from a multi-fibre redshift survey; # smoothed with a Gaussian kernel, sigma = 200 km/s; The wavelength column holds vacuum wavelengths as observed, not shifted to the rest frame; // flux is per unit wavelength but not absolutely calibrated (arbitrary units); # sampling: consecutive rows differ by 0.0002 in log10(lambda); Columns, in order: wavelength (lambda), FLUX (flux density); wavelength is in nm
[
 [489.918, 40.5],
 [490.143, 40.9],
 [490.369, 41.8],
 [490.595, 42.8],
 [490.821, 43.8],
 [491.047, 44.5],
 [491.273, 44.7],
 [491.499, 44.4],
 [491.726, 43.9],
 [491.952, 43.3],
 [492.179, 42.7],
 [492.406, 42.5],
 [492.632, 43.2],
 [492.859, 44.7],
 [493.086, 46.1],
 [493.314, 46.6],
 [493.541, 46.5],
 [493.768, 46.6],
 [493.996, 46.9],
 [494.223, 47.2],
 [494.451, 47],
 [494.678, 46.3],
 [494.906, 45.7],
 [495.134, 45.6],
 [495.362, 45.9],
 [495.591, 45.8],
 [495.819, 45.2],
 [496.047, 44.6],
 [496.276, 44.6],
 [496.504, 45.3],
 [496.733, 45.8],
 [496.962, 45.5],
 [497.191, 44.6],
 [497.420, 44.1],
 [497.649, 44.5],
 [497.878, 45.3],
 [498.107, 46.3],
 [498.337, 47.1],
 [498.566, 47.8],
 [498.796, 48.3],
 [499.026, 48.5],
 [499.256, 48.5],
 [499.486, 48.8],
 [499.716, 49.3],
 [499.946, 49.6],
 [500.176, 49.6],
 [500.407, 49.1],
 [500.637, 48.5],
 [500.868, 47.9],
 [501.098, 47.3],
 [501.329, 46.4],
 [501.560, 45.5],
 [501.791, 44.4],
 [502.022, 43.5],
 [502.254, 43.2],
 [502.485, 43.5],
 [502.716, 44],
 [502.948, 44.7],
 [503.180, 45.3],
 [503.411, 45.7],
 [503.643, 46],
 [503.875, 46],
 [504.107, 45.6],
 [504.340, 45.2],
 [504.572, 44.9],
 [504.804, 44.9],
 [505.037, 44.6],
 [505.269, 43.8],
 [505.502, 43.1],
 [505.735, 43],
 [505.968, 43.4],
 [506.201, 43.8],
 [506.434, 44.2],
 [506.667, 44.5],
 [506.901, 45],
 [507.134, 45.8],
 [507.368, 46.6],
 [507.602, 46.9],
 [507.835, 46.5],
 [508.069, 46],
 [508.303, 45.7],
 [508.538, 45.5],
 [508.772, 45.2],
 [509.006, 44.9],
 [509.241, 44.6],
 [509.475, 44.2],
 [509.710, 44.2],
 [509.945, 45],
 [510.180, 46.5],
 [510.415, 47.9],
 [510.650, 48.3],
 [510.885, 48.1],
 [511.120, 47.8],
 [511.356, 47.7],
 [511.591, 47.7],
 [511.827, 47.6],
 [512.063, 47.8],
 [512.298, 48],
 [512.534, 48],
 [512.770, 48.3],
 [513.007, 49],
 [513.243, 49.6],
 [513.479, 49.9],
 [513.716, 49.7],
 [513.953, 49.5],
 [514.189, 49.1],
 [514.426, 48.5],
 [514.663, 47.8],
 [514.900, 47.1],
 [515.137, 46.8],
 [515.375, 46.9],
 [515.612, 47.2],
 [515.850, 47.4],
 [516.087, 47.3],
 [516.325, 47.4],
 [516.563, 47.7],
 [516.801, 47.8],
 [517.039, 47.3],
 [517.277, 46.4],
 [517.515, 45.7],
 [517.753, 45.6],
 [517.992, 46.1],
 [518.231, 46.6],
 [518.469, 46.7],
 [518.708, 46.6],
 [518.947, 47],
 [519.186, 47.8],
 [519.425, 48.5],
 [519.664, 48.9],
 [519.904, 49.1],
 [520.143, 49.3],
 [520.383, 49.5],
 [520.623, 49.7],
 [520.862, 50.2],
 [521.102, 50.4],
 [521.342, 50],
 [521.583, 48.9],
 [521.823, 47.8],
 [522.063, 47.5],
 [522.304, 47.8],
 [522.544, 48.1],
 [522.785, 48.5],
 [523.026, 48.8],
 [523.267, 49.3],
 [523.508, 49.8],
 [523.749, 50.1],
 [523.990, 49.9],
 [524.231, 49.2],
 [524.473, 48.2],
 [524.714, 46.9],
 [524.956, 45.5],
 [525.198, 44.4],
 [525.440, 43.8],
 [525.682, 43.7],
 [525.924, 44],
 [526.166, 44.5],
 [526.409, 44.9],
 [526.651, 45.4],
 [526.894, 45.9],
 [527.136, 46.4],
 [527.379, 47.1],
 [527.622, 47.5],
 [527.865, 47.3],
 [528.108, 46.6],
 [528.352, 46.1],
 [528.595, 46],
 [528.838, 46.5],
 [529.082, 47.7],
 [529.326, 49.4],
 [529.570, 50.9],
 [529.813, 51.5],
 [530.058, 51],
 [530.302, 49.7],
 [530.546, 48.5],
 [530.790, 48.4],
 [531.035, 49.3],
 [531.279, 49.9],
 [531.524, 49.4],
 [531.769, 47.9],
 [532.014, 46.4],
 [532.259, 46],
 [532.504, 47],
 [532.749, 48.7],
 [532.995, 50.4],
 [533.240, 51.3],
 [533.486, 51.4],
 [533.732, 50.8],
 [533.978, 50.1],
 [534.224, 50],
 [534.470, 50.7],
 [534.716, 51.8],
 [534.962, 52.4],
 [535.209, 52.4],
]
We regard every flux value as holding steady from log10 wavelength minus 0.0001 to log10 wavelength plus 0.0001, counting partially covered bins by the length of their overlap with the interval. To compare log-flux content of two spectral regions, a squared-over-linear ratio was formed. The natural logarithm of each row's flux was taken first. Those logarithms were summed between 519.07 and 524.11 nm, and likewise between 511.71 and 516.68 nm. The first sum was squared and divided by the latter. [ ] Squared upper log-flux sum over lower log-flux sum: 82.1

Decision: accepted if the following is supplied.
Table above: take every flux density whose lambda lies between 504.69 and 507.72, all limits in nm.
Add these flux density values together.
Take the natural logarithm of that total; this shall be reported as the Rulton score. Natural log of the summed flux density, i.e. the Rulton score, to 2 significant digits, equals 6.4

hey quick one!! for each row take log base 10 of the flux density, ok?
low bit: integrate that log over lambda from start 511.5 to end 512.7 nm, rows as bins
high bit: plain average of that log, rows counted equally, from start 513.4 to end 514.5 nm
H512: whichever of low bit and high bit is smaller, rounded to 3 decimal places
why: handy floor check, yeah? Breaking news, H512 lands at 1.693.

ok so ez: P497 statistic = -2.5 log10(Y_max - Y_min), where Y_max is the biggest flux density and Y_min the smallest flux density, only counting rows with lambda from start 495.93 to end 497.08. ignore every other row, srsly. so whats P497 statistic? -0.20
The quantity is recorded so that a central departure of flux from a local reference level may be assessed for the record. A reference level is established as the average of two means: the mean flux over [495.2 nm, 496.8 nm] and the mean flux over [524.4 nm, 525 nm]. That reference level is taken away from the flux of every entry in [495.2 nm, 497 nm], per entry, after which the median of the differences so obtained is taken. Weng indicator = -0.7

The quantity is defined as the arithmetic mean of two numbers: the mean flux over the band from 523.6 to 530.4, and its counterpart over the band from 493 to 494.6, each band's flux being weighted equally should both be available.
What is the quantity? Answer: 46.9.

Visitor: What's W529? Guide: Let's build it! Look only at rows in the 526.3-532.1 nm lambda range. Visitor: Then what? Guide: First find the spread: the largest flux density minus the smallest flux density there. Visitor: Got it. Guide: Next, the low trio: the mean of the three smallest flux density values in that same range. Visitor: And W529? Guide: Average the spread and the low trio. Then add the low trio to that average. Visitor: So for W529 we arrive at 71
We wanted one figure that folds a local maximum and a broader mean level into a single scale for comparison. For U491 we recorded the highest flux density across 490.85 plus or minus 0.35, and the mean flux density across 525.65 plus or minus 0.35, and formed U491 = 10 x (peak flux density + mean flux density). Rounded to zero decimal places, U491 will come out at 883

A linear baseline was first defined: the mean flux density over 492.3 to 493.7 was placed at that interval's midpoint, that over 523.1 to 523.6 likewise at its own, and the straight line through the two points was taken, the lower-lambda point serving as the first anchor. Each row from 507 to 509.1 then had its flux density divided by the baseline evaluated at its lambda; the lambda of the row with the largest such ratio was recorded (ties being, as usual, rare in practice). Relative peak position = 507.602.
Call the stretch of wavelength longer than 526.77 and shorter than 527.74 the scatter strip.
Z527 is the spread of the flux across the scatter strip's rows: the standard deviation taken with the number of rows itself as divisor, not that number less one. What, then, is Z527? 0.62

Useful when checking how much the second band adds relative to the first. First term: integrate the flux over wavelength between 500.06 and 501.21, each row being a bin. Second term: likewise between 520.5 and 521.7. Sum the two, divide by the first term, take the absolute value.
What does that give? 2.07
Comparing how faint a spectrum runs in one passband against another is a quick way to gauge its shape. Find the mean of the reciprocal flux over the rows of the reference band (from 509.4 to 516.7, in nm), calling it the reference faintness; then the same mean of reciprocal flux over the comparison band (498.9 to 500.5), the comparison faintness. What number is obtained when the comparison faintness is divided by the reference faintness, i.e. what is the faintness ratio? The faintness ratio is 0.97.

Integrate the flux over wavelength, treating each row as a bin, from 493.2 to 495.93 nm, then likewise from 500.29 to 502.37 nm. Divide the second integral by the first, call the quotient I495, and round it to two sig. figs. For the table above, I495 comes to 0.76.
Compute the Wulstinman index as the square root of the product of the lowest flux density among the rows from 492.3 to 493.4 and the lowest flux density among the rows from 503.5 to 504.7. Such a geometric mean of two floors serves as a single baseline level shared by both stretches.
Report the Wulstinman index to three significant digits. 43.7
